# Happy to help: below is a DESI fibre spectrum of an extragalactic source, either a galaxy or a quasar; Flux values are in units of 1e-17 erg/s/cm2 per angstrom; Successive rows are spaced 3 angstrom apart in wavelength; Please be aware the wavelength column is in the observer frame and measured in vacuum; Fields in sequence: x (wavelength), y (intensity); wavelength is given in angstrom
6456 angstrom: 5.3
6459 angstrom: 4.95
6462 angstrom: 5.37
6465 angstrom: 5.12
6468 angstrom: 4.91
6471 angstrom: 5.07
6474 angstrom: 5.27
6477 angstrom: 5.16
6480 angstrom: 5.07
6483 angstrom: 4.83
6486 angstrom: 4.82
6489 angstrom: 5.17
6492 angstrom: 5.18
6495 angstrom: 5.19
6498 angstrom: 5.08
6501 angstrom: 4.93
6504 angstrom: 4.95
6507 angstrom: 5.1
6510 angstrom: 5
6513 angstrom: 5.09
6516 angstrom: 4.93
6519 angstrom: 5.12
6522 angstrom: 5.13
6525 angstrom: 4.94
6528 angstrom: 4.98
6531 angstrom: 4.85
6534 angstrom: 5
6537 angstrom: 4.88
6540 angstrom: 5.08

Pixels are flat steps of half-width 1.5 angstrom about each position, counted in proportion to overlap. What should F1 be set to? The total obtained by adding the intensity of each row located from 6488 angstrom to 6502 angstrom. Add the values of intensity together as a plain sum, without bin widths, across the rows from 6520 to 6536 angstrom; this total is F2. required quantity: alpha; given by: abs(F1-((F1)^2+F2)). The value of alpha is 652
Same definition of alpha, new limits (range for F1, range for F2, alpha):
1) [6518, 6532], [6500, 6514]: 626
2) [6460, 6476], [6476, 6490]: 662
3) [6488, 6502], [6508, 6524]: 653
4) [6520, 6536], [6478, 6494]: 620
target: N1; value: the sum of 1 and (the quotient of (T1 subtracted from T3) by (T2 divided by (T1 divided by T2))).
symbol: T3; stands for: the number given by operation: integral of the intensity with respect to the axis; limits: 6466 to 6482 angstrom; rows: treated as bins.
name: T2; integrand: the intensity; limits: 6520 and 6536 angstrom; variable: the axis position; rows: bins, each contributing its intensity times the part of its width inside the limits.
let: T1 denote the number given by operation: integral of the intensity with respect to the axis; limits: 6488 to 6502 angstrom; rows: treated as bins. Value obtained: 1.11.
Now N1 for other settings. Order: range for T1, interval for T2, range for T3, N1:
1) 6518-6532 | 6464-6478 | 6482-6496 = 1.01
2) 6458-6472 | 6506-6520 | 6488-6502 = 1.01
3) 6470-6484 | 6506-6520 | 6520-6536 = 1.12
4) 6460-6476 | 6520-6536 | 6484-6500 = 0.99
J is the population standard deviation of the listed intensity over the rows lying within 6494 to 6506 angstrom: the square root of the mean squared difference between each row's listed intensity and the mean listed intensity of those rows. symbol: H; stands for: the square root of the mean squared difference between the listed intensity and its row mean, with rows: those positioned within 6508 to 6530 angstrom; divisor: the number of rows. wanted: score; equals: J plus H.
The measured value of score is 0.184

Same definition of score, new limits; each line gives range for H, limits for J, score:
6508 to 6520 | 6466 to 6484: 0.222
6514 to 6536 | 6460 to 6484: 0.259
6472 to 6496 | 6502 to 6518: 0.229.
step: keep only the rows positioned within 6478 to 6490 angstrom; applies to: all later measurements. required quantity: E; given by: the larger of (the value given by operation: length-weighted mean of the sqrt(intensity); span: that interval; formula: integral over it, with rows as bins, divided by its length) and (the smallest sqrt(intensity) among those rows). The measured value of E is 2.230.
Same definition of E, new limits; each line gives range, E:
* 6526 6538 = 2.220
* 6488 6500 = 2.268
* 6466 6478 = 2.258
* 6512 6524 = 2.250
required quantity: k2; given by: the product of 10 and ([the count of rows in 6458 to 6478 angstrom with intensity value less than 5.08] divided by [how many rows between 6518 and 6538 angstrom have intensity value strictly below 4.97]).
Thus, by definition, 10.0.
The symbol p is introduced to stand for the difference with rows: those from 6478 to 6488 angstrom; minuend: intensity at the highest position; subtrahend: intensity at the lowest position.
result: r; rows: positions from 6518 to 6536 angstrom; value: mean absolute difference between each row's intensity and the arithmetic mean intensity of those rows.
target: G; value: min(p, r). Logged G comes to -0.25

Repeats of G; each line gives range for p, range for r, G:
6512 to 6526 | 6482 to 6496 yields -0.15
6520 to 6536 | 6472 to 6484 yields -0.13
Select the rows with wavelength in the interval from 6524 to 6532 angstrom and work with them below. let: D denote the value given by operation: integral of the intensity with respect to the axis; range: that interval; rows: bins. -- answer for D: 39.4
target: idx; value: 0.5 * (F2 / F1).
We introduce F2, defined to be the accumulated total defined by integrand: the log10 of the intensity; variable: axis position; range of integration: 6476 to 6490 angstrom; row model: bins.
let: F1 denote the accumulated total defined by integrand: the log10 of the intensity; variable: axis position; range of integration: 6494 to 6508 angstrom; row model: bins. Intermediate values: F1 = 9.8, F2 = 9.8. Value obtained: 0.50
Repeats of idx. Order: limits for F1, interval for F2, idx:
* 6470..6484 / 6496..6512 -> 0.57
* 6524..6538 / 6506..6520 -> 0.51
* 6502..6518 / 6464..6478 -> 0.44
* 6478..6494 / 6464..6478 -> 0.44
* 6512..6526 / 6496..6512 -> 0.57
